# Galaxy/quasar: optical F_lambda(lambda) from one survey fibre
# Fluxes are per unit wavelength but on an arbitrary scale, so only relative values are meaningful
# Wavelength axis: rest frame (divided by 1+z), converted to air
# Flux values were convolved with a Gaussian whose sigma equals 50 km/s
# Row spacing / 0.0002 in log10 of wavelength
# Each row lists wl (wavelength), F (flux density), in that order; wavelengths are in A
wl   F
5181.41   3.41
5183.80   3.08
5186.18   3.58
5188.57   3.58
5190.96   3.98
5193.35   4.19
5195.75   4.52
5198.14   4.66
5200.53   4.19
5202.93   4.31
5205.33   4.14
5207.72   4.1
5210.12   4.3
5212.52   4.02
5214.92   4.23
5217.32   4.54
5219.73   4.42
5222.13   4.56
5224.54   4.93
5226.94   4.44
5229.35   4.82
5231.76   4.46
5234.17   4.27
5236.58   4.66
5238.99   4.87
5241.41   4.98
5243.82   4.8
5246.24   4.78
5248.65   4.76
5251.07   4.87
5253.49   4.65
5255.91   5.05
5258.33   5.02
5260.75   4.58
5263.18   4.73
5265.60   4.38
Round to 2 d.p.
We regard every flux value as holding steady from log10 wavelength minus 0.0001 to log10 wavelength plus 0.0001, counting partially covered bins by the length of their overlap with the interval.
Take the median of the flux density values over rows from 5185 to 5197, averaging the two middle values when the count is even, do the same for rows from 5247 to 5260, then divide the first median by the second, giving 0.82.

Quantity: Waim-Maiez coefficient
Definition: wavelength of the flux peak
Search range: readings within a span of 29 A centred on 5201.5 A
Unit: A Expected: 5198.14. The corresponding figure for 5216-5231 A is 5224.54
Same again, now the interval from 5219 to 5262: 5255.91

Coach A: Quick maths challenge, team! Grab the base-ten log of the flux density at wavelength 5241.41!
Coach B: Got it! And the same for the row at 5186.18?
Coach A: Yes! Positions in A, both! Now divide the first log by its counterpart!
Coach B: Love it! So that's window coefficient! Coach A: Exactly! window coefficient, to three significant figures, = 1.26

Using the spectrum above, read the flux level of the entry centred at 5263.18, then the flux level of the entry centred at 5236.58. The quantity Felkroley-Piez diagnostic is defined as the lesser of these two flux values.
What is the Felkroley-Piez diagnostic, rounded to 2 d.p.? 4.66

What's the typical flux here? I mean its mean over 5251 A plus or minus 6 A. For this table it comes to 4.82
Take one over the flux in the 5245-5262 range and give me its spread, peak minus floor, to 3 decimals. 0.020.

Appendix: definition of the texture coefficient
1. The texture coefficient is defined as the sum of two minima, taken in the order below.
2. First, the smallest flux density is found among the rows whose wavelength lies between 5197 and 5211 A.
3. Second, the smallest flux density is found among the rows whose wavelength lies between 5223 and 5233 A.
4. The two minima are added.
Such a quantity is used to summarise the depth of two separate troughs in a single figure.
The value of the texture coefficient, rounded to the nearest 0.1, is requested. 8.5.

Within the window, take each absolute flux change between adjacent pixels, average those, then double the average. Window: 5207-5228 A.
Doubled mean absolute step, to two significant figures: 0.53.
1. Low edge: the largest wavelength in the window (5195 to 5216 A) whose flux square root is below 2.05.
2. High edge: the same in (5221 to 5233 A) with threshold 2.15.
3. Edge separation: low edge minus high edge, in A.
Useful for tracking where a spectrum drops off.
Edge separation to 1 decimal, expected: -19.2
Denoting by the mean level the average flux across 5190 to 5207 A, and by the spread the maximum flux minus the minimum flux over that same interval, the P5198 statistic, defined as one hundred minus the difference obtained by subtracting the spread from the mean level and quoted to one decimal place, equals 96.4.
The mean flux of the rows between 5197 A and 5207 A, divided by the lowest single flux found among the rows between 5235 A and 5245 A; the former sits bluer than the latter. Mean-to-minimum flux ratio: 0.93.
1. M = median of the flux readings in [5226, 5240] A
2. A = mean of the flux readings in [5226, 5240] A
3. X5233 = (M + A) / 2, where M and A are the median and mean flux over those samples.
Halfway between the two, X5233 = 4.6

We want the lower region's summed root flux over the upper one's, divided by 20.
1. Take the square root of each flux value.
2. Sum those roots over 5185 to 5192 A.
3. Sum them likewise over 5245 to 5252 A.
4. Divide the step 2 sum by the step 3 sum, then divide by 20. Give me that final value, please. 0.0439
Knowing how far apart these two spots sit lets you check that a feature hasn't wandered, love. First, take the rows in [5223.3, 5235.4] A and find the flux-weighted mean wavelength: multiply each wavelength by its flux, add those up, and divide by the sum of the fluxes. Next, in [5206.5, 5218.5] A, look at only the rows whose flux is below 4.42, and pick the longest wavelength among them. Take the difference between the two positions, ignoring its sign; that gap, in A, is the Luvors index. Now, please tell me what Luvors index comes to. 14.3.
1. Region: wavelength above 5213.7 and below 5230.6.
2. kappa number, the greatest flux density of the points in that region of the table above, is 4.93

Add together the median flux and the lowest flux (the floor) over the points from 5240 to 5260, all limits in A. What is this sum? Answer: 9.5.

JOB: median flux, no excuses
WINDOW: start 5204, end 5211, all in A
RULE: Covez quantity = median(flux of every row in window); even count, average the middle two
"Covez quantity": 4.14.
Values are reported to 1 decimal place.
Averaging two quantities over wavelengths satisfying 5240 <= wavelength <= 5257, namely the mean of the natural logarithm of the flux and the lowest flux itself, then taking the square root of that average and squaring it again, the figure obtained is 3.1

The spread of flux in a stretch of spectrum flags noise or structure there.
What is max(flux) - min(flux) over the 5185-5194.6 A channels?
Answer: 0.61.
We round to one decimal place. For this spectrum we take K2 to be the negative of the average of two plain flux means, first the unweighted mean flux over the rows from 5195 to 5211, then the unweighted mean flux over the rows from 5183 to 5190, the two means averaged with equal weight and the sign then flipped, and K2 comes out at -3.9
